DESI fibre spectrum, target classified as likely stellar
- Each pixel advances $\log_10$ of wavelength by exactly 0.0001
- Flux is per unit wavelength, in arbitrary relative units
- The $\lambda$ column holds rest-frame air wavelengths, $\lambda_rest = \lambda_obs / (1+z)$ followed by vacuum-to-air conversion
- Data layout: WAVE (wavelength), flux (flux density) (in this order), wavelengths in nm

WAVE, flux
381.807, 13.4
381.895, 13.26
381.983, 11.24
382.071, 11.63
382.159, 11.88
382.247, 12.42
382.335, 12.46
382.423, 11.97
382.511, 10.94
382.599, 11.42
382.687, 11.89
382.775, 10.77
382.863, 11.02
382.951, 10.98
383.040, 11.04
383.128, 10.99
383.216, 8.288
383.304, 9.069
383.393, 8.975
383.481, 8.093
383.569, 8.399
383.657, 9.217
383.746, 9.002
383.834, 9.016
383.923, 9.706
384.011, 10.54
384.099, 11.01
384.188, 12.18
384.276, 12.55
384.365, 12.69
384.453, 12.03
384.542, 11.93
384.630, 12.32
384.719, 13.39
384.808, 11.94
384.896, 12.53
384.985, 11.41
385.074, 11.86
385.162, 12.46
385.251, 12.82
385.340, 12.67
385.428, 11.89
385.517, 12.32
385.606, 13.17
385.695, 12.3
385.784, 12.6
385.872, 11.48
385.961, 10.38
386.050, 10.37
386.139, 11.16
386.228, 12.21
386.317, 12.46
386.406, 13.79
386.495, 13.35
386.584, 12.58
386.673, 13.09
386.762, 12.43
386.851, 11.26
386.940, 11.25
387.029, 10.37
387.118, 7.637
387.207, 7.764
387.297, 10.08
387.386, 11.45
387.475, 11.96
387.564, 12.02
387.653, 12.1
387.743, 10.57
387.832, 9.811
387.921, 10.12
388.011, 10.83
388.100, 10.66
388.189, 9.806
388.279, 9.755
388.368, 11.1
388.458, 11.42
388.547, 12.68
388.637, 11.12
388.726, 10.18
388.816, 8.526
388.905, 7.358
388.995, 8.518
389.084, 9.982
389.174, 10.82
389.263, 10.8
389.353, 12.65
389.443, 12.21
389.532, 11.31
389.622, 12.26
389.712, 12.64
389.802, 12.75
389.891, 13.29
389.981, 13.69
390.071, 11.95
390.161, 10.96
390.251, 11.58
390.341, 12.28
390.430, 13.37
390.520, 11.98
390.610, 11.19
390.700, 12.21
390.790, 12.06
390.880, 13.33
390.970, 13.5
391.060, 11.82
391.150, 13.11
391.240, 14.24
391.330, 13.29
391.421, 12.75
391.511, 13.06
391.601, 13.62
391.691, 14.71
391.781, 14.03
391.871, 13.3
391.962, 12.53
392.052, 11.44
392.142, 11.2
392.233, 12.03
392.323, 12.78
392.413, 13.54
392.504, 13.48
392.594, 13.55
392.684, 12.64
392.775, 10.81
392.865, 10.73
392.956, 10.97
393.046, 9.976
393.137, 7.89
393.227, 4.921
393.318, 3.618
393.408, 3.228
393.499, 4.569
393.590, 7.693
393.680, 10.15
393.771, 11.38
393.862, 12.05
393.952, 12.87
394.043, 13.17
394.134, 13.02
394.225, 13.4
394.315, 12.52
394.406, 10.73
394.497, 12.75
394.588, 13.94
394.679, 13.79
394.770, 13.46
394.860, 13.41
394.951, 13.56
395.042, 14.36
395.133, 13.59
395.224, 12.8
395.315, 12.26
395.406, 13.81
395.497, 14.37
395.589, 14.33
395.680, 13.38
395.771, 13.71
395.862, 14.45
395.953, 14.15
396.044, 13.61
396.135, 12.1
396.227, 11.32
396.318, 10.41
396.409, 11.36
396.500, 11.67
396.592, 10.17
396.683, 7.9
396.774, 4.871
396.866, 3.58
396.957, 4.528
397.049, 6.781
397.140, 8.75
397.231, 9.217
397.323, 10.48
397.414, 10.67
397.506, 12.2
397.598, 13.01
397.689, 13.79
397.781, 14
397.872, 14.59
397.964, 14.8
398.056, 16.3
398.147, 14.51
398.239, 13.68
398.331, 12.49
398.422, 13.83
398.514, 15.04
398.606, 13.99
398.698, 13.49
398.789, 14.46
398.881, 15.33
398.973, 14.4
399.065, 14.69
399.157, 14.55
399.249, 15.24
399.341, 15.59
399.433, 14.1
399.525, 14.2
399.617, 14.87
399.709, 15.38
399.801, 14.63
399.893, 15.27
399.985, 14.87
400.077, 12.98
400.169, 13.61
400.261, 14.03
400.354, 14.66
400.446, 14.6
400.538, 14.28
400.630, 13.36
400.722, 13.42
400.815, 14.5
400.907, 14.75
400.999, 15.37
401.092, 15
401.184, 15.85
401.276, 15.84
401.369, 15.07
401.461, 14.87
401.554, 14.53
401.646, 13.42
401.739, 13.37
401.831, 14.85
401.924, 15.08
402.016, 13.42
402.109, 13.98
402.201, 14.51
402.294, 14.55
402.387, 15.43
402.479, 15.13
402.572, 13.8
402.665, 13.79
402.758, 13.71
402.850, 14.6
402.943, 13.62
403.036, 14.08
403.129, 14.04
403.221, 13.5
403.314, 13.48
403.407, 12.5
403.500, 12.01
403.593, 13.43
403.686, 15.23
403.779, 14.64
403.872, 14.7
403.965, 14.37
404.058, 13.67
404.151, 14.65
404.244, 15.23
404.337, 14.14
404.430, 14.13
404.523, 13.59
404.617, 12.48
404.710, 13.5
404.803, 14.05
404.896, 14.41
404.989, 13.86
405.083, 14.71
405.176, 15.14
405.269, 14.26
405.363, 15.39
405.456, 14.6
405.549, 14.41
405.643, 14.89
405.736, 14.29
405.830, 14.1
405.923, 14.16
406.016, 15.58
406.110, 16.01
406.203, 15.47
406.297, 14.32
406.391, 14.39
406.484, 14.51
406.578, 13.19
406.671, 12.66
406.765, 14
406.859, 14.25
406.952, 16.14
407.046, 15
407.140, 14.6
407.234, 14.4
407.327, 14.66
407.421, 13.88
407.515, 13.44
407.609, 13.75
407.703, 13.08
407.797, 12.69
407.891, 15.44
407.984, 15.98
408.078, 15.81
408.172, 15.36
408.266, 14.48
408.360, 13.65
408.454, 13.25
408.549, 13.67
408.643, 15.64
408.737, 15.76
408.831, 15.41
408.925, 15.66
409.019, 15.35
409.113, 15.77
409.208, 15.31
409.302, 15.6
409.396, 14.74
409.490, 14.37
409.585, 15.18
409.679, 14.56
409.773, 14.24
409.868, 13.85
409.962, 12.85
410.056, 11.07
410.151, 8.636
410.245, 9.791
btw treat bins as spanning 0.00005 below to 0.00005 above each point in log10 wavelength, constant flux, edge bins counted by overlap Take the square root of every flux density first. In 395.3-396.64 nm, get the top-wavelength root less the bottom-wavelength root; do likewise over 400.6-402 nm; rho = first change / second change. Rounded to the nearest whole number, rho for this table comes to -1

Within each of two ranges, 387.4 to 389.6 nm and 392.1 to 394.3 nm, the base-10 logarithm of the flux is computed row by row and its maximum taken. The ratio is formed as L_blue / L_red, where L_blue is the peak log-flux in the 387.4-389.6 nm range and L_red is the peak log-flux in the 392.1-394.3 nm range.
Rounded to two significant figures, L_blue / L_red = 0.97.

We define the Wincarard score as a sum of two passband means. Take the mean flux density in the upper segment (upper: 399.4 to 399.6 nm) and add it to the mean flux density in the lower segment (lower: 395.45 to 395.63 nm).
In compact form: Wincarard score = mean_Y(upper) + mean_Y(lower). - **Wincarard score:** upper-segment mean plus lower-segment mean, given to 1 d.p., 28.5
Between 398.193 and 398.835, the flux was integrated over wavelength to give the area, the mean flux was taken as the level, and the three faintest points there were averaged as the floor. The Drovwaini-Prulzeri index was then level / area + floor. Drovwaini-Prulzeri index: 14.8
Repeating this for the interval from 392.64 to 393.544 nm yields 4.9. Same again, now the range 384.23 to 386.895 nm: 11.0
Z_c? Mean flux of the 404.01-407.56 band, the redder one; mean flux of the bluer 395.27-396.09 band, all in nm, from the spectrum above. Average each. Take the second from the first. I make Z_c 0.6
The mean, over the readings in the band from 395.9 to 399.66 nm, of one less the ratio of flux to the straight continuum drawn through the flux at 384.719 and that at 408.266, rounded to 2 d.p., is 0.12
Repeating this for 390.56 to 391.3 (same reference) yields 0.07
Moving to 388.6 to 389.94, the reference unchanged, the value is 0.19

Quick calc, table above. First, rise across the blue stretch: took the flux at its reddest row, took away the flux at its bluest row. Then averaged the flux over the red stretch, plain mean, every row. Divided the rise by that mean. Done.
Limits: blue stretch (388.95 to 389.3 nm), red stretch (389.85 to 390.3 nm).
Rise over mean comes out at 0.19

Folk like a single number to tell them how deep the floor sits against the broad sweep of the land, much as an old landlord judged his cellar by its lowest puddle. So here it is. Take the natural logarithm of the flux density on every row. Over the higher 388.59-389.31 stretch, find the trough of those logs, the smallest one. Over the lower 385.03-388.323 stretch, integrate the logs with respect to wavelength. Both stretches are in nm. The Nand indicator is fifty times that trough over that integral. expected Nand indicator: 12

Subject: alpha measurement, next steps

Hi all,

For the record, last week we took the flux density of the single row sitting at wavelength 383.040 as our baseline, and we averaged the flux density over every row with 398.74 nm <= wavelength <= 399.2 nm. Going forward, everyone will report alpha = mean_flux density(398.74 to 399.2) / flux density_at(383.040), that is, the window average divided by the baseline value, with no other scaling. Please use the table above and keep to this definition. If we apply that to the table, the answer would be 1.33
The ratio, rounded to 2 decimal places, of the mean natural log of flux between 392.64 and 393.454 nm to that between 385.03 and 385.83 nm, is 0.80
